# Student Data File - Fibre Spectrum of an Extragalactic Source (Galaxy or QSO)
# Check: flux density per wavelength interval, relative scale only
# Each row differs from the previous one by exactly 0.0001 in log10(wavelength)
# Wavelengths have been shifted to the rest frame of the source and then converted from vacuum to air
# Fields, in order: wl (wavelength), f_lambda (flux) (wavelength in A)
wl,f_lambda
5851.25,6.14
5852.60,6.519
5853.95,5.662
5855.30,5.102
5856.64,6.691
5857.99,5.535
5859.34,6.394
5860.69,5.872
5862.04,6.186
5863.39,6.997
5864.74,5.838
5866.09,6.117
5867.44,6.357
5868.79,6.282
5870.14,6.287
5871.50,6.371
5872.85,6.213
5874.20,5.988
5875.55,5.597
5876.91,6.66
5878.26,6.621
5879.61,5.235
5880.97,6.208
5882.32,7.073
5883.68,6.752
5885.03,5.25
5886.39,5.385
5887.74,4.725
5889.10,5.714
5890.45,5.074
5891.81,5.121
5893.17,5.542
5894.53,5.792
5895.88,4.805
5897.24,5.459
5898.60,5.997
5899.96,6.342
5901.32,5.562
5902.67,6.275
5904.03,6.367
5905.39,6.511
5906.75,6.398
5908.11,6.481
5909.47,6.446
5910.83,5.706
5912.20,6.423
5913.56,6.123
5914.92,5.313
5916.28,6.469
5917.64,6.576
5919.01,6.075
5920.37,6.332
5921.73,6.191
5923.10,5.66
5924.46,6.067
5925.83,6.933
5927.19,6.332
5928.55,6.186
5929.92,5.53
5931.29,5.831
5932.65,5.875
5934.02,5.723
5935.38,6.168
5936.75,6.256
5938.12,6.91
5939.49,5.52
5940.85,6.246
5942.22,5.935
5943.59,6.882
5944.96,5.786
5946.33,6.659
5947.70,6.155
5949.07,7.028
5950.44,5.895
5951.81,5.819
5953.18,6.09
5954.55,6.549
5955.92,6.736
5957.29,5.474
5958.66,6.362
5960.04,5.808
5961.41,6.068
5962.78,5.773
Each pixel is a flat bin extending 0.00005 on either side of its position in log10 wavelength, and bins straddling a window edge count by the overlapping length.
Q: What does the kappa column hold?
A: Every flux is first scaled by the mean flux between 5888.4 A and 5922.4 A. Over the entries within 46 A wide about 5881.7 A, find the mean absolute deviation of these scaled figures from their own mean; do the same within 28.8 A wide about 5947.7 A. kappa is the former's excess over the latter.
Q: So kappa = 0.02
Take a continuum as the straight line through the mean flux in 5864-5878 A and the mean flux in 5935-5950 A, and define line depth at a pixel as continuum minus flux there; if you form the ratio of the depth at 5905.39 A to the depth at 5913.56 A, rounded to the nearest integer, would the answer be -2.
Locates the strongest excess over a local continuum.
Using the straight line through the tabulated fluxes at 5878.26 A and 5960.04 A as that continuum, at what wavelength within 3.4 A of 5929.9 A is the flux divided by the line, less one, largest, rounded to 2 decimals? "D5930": 5927.19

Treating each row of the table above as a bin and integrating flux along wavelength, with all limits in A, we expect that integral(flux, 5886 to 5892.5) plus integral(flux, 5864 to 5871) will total 77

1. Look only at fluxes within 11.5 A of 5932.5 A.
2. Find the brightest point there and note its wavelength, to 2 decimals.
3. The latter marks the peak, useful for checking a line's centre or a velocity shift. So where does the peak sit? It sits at 5925.83 A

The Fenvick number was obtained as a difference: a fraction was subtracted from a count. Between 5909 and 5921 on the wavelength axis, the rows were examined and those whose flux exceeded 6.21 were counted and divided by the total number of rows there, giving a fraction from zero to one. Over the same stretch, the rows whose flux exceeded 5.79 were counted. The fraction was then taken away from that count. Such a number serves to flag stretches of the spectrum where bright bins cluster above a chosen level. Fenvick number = 6.4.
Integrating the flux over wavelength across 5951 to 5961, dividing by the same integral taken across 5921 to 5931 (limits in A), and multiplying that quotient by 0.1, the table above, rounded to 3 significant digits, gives 0.100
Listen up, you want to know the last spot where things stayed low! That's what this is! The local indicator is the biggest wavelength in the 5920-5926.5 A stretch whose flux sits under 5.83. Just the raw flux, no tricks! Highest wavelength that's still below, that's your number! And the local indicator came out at 5923.10 A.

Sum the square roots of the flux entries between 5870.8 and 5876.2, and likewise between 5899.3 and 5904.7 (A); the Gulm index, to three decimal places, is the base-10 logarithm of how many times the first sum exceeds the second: -0.003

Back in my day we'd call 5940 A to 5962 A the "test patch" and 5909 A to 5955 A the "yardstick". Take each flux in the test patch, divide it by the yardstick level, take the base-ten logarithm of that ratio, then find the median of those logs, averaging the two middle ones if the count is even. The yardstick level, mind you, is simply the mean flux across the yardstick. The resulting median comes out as -0.003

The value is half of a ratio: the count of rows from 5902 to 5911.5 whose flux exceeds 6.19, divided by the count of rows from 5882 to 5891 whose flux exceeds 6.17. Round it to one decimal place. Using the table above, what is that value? 1.5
